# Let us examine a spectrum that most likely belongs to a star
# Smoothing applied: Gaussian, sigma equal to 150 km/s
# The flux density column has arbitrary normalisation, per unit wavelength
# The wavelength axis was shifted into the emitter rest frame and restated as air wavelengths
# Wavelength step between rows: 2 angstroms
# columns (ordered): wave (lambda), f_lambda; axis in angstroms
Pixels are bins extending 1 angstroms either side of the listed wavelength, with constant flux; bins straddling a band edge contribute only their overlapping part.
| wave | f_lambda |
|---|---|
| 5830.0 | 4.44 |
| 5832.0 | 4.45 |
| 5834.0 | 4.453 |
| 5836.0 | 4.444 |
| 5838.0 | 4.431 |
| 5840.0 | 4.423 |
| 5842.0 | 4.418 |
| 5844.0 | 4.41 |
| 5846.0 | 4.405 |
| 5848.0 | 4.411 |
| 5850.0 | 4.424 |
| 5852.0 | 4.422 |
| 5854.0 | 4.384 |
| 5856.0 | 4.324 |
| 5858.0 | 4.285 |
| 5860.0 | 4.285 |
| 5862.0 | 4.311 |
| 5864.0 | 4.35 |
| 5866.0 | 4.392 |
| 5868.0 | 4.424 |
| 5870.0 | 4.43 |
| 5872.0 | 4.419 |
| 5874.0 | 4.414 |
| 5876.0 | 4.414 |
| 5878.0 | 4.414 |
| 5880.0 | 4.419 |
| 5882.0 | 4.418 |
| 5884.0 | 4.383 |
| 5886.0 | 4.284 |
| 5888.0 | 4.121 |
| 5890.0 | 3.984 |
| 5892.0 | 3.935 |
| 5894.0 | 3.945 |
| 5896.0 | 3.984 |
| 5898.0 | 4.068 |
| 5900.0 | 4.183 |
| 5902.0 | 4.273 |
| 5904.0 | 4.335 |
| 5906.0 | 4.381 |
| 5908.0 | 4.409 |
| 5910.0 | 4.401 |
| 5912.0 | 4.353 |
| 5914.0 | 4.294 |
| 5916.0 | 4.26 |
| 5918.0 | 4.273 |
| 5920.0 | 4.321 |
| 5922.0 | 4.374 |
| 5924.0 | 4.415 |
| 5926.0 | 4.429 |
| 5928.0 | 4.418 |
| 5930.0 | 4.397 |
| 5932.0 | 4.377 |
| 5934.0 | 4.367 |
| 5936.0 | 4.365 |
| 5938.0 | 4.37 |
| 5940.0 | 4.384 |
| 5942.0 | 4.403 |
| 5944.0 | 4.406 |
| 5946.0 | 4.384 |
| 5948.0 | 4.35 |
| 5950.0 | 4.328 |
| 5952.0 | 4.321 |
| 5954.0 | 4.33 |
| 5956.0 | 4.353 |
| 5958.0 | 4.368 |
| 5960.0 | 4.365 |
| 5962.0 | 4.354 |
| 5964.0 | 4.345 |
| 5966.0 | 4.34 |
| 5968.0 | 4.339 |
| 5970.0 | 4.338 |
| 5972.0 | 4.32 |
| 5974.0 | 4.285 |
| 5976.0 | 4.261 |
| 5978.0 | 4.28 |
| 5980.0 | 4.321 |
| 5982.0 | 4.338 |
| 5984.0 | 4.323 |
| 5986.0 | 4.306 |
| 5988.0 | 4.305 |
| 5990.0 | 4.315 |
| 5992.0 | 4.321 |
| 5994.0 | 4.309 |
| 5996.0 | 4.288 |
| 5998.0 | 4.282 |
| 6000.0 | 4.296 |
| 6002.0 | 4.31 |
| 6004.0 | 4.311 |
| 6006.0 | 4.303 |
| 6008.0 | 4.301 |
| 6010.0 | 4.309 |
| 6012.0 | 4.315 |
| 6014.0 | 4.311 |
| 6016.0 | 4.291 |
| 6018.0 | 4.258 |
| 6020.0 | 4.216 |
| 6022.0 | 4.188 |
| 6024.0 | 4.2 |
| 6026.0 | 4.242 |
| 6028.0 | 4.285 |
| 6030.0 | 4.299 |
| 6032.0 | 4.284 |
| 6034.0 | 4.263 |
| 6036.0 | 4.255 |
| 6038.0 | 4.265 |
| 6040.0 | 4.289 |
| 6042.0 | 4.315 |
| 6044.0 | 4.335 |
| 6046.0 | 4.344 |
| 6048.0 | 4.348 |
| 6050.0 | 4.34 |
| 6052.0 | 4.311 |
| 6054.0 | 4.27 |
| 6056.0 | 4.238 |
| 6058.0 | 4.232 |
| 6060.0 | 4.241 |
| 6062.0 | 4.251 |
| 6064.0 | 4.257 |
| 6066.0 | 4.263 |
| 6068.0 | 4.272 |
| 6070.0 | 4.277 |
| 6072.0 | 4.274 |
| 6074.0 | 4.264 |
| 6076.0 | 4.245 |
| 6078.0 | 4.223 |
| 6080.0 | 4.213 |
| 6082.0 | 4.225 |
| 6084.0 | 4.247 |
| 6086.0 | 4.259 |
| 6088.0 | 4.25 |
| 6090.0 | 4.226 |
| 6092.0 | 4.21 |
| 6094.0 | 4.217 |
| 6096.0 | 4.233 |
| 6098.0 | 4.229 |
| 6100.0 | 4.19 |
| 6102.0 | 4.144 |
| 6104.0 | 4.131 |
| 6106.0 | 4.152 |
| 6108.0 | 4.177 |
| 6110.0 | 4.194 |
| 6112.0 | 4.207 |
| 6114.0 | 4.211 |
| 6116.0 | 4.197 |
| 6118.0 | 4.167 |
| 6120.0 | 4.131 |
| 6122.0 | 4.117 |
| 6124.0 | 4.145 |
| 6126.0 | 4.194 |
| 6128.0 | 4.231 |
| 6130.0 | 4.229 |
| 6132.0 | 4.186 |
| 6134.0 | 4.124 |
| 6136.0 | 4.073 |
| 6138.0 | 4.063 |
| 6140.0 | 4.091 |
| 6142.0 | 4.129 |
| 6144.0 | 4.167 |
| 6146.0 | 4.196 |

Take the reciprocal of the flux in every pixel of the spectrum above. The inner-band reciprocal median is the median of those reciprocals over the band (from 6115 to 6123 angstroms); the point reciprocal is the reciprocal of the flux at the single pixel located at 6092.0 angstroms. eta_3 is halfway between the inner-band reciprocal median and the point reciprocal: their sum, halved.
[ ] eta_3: 0.239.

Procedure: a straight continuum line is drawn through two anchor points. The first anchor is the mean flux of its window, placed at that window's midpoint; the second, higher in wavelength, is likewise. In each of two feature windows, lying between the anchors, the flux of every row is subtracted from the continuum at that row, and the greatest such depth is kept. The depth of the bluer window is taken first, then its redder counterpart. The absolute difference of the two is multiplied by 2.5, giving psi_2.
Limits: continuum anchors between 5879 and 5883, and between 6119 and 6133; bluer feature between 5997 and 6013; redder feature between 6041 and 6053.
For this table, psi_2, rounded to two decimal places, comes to 0.19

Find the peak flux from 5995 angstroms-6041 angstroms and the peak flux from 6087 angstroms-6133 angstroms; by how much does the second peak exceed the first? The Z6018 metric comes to -0.065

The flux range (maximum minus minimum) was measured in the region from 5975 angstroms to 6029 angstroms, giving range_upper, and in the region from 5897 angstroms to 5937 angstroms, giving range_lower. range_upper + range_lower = 0.51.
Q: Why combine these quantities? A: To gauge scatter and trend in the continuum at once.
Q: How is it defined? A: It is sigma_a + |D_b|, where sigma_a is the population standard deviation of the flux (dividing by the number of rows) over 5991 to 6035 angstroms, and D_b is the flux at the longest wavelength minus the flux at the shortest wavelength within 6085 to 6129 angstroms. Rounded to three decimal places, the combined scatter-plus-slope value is 0.065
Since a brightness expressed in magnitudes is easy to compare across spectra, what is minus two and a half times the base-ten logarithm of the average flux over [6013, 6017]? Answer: -1.58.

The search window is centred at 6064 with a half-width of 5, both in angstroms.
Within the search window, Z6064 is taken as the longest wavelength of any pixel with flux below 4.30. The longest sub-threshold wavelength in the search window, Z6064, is 6068.0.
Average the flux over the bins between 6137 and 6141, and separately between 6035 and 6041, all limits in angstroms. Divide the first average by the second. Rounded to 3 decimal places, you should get 0.955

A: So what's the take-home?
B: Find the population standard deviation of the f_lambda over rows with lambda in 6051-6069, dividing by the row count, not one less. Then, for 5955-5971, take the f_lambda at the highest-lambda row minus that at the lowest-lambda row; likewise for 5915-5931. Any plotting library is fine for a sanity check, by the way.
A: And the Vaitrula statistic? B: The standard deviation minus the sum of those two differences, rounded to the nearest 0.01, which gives -0.10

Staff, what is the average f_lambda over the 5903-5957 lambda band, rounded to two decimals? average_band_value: 4.36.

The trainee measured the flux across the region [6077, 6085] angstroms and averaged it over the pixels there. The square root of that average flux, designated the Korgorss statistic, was 2.06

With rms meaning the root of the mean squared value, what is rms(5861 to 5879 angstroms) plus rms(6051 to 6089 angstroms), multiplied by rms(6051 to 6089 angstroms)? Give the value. 36.8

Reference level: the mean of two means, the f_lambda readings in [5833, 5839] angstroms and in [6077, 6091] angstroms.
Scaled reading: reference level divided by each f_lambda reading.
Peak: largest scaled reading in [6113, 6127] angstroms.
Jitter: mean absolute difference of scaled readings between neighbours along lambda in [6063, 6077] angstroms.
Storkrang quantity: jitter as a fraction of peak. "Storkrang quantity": 0.002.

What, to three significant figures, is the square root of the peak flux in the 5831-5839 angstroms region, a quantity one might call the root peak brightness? 2.11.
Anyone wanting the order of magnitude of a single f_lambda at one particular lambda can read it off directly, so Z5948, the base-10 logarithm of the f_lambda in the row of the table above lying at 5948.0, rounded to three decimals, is 0.638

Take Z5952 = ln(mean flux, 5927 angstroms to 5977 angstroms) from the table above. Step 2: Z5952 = 1.47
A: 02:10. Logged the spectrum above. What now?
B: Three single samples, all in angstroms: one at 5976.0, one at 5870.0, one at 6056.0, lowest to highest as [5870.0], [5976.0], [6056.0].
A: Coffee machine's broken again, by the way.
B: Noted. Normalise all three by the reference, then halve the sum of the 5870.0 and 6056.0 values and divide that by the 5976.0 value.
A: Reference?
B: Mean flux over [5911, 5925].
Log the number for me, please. 1.02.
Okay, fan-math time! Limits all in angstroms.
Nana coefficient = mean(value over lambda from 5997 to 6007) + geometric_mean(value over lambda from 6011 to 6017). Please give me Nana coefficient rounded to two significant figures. 8.6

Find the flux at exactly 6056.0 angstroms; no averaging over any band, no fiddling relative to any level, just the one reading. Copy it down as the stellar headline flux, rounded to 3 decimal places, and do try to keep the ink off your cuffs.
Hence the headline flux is 4.238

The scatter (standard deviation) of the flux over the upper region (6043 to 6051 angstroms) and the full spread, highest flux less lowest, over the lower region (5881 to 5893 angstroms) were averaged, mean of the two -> 0.244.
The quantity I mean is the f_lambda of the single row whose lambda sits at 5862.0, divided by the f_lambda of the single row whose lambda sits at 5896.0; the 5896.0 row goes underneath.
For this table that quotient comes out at 1.082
